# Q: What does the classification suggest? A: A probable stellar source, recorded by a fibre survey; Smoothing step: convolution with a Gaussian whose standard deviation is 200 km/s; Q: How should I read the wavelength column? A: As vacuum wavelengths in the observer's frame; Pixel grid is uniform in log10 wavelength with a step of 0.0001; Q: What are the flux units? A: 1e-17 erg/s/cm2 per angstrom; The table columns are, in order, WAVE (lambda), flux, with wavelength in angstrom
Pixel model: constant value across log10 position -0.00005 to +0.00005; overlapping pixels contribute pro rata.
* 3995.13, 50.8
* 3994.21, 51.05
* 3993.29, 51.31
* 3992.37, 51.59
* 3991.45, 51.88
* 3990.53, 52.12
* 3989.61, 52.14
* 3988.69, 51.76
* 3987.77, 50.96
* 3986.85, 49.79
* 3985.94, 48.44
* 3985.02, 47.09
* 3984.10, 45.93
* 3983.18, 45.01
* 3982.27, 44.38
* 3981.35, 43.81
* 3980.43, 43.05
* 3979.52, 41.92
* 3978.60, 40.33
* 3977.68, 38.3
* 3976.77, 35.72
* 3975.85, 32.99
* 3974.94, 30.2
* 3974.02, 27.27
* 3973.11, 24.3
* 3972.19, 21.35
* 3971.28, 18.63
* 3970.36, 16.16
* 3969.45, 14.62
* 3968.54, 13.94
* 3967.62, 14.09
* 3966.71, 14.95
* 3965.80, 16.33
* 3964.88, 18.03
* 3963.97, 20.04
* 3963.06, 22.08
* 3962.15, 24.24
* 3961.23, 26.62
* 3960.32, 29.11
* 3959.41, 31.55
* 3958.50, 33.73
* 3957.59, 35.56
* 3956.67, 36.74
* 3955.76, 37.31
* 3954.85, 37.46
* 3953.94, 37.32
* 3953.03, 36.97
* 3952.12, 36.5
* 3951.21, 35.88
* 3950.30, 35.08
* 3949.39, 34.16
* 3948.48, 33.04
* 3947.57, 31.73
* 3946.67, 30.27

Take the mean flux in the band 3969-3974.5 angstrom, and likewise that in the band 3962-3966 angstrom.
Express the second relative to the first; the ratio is 1.0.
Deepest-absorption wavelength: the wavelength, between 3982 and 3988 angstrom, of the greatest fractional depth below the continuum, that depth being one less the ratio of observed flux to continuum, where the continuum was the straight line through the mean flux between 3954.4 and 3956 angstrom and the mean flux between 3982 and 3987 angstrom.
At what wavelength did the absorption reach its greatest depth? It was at 3982.27 angstrom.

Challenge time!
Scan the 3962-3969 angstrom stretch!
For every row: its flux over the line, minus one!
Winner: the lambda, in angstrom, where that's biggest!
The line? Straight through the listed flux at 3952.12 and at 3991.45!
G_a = 3962.15 angstrom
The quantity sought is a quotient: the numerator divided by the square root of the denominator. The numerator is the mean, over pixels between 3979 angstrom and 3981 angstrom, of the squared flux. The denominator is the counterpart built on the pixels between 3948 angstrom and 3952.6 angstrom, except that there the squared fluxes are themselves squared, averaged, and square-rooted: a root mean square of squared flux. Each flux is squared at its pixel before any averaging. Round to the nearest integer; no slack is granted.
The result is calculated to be 52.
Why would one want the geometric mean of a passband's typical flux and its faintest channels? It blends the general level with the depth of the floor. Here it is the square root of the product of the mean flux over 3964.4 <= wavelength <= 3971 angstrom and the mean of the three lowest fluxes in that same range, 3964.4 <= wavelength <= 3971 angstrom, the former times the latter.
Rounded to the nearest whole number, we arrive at 15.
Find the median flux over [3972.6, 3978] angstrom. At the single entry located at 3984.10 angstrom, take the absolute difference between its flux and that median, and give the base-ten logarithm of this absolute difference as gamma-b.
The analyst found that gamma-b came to 1.2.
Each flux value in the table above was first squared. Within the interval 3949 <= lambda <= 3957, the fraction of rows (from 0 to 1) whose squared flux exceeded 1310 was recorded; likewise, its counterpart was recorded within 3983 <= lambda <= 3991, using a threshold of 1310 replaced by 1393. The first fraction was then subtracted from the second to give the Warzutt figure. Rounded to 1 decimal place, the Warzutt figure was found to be 0.3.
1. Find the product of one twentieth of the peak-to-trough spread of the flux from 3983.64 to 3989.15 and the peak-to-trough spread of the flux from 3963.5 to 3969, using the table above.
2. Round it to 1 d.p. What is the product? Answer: 1.8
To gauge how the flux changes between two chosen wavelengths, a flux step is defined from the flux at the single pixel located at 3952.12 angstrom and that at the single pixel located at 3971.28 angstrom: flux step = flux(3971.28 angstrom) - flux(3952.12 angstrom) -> -18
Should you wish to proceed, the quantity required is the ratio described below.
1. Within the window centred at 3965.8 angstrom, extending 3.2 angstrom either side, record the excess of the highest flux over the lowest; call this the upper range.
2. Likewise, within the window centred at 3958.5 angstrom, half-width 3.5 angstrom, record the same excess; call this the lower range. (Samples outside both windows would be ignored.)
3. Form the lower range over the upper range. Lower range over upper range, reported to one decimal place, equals 1.3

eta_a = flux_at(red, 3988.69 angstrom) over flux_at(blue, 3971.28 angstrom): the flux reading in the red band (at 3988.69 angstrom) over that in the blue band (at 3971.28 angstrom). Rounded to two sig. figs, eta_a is 2.8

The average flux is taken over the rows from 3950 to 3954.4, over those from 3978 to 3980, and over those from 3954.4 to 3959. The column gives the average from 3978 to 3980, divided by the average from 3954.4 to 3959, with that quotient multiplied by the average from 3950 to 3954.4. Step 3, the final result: 41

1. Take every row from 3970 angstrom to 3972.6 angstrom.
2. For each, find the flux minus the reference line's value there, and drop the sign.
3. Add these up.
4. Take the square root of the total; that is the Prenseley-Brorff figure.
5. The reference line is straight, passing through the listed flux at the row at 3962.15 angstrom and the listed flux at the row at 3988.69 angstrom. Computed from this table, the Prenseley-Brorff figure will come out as 6.7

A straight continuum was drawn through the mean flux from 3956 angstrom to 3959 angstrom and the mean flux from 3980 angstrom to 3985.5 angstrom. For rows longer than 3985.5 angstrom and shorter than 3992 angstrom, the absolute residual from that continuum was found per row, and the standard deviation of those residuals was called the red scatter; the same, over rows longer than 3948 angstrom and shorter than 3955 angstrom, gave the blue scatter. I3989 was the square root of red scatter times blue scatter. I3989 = 0.8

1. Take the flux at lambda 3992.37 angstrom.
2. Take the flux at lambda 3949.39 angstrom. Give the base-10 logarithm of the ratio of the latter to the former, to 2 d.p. -0.18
